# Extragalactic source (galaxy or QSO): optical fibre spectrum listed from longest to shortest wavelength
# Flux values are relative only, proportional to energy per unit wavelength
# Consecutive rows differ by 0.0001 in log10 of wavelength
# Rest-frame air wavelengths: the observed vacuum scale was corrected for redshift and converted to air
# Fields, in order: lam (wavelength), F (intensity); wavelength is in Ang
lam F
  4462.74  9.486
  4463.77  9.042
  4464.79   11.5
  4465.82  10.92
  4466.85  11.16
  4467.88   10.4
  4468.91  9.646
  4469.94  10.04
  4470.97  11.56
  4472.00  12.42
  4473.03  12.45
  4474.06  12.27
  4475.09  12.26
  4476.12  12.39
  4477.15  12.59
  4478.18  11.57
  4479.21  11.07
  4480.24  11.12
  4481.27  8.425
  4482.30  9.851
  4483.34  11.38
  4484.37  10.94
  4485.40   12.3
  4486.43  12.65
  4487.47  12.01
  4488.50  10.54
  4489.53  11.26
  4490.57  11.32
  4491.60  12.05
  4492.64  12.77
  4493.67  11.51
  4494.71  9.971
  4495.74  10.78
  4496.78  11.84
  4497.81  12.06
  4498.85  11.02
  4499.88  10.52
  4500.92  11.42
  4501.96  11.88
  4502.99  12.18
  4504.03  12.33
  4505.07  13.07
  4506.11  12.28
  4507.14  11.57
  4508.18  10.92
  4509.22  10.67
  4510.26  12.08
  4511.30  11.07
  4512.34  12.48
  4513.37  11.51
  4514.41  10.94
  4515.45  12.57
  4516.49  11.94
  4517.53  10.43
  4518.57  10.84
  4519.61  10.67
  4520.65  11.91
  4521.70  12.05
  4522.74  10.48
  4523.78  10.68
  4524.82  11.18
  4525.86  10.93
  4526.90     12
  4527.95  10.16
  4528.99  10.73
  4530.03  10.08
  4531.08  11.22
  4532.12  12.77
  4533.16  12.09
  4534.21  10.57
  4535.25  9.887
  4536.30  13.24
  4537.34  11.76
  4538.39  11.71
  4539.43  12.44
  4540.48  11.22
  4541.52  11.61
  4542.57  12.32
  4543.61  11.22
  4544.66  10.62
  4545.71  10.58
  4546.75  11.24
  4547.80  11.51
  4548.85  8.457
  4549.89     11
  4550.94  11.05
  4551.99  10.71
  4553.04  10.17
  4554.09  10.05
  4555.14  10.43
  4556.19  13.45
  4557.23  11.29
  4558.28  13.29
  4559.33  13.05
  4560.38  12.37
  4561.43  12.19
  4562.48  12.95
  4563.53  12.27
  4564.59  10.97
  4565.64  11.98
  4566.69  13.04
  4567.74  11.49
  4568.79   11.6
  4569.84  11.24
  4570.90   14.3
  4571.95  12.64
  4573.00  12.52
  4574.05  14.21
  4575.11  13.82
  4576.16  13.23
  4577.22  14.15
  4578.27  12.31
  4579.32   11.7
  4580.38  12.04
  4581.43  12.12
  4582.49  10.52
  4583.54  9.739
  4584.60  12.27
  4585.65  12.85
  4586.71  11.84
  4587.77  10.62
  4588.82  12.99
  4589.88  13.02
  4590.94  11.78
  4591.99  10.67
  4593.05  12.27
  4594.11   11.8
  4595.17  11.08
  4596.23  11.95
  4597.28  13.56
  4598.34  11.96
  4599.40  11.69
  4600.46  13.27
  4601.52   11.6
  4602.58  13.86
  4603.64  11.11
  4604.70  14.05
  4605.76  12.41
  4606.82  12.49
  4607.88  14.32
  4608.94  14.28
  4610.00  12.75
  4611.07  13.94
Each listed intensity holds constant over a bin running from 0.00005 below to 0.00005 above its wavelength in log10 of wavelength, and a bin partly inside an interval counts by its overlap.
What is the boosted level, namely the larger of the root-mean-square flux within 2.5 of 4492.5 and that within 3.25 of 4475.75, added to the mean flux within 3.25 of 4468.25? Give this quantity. 22.9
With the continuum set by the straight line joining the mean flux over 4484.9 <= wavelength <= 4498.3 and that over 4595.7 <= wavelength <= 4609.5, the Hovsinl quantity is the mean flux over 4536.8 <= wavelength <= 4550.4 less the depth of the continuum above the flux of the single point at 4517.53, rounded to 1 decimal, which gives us 9.7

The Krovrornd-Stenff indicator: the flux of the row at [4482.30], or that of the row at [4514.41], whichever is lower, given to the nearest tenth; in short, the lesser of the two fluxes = 9.9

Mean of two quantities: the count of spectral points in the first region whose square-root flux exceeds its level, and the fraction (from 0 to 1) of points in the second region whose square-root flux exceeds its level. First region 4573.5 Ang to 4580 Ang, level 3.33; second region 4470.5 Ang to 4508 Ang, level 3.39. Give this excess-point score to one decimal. 3.3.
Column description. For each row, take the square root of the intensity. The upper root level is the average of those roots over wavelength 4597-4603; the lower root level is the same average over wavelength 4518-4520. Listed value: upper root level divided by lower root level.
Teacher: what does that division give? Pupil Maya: 1.08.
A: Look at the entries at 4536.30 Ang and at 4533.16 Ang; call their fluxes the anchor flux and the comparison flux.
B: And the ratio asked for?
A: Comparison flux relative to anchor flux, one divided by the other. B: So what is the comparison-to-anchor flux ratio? 0.913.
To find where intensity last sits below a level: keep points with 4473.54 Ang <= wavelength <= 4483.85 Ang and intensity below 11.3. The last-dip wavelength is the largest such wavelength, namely 4482.30 Ang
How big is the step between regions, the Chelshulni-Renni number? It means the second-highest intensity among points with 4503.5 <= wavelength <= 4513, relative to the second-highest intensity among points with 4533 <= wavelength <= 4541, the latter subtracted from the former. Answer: 0.0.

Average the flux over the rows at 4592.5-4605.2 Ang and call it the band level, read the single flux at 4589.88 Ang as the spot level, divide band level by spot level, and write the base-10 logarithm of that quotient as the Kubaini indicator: -0.023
